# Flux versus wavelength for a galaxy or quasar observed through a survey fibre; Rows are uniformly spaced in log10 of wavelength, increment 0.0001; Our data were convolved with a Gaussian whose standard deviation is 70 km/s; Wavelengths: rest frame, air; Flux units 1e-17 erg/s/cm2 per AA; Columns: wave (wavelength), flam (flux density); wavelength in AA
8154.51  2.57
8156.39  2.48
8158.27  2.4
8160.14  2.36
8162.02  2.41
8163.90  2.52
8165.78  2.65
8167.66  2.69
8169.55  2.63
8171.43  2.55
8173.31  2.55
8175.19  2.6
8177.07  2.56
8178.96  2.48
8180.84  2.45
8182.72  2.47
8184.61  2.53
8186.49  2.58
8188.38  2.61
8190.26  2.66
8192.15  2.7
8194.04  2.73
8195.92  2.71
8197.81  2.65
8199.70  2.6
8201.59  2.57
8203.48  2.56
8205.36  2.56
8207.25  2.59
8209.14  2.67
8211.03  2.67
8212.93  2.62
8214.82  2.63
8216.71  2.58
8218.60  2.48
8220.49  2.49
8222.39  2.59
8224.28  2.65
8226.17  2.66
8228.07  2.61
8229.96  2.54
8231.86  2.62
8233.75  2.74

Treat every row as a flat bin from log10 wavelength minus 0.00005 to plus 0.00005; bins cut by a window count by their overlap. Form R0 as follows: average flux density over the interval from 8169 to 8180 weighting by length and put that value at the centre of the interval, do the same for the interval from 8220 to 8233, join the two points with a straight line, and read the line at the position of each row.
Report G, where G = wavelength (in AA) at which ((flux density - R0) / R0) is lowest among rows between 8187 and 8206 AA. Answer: 8205.36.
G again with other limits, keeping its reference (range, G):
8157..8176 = 8160.14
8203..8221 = 8218.60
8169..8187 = 8180.84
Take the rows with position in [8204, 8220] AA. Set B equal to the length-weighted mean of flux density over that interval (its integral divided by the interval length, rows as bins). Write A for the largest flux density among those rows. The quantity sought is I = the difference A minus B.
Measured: 0.073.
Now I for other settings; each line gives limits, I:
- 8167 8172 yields 0.069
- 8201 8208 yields 0.018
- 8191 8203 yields 0.076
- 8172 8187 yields 0.072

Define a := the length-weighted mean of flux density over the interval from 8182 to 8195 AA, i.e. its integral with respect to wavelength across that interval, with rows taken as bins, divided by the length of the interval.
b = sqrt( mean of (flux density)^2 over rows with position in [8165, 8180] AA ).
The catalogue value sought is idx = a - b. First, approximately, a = 2.61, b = 2.59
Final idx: 0.02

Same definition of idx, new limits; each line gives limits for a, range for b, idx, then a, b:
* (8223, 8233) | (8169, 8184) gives 0.08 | 2.62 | 2.54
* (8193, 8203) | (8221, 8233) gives 0.04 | 2.65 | 2.61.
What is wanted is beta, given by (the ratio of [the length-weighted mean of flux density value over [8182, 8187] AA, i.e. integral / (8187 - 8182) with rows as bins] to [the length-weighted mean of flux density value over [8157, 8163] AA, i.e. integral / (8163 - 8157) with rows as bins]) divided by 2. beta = 0.526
